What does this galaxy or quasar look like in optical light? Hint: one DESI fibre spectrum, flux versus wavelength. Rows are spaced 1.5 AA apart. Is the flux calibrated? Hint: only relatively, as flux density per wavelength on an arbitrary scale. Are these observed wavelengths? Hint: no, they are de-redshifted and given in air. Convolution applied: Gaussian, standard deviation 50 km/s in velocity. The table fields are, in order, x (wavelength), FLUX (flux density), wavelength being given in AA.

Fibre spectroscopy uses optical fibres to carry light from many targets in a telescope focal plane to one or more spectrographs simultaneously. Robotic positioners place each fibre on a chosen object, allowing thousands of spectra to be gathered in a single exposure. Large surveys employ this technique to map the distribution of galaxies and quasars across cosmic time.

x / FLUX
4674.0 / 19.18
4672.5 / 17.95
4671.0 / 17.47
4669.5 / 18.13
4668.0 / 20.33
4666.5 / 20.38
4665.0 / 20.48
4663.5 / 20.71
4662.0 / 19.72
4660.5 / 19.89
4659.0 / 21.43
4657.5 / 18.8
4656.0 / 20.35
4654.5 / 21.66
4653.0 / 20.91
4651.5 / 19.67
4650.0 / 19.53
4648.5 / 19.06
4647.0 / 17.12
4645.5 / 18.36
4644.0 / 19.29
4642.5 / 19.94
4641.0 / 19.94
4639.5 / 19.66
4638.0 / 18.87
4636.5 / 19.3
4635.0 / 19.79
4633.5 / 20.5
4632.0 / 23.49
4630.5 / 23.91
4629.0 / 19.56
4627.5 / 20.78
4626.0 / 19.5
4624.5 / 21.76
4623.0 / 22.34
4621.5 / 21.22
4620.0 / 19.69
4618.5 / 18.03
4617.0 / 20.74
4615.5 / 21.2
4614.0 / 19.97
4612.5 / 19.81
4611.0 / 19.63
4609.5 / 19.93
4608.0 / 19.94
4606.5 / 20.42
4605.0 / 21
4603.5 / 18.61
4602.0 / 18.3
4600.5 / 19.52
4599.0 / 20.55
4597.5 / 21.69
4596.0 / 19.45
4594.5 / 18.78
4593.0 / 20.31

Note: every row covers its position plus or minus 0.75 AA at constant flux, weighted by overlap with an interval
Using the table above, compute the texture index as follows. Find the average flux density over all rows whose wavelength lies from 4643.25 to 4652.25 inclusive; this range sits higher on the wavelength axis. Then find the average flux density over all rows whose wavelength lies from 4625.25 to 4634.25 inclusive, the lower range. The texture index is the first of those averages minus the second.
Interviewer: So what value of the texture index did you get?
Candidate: -2.5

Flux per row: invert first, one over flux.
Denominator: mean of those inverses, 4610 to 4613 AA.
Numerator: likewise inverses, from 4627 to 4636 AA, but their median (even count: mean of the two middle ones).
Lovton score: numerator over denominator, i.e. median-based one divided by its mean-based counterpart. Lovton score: 0.96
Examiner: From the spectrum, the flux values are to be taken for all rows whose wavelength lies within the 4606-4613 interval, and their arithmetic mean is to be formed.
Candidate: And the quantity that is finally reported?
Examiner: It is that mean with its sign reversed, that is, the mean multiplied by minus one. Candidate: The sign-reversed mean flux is -19.9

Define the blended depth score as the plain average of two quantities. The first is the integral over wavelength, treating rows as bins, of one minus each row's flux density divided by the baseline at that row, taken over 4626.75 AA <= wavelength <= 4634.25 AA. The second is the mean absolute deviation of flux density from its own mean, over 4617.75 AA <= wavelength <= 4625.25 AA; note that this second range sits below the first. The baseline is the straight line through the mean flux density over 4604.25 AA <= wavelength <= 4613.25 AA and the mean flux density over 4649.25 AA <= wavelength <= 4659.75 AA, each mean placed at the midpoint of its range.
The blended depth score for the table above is 0.44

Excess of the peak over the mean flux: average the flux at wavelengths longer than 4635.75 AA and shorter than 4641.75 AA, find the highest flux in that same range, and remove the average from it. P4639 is 0.50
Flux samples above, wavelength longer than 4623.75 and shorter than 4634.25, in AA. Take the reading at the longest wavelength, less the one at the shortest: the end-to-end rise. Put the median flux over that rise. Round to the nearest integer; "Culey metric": -16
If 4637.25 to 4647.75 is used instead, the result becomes -11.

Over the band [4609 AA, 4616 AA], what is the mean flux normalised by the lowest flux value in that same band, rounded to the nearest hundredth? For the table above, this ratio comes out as 1.02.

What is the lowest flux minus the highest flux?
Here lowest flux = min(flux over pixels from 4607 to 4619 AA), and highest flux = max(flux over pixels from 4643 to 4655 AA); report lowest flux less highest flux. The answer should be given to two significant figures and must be -3.6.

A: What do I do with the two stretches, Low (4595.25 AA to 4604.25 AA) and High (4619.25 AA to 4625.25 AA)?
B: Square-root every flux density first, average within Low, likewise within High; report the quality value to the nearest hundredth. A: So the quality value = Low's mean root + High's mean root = 9.04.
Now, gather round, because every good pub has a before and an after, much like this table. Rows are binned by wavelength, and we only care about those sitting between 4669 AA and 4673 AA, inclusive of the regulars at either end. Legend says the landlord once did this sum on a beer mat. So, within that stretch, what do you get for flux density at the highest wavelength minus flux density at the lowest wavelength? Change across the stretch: -0.2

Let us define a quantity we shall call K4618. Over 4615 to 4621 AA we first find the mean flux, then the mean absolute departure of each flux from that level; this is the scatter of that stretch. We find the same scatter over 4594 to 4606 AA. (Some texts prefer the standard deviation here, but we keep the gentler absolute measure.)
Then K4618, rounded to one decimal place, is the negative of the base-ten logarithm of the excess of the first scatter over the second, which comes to 1.3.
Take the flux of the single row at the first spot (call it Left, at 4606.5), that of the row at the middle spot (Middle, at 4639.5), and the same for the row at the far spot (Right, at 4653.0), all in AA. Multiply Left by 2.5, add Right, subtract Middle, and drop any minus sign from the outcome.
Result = 52.3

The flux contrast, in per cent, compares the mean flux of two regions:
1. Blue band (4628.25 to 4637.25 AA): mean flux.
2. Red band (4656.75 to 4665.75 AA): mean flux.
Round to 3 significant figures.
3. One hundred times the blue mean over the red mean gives 105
